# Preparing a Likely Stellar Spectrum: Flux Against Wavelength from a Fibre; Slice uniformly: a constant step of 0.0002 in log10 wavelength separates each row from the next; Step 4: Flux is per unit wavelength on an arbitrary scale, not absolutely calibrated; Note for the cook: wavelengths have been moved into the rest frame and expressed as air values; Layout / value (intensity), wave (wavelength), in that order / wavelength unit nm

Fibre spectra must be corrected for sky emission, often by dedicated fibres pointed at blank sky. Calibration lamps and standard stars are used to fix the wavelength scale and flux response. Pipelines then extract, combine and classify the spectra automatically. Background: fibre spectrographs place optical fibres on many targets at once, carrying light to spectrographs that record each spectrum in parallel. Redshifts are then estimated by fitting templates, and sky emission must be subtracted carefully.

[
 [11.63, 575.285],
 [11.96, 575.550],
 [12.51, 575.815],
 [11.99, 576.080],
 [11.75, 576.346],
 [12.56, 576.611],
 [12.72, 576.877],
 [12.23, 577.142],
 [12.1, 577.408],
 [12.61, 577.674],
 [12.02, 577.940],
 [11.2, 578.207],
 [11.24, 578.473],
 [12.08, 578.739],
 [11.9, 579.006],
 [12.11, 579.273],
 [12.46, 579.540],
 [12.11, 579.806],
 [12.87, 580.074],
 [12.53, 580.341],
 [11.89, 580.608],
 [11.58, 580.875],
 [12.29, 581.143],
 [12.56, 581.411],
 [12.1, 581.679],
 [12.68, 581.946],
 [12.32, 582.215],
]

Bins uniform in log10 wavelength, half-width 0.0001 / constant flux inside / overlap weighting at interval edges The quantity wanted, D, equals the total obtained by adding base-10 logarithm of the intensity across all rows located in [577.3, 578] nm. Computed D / 3.26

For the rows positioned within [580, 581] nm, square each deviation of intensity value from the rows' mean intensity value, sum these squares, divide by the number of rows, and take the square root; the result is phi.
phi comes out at 0.51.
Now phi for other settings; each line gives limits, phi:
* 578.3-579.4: 0.35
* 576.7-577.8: 0.26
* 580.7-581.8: 0.36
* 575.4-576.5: 0.28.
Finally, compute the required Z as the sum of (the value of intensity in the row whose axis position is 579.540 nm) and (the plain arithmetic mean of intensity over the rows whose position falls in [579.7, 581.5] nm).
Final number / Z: 24.7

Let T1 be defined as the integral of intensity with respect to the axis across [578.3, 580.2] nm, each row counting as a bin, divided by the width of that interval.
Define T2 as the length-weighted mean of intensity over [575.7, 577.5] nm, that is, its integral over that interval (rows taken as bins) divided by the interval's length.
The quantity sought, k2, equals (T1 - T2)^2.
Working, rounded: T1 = 12.09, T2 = 12.3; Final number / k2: 0.03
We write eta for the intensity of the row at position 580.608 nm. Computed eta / 11.89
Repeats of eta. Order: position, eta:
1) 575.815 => 12.51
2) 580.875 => 11.58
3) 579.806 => 12.11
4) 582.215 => 12.32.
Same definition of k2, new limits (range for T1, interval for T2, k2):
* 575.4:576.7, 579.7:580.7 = 0.06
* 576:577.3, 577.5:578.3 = 0.08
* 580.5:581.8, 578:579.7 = 0.06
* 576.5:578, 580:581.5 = 0.02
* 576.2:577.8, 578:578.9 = 0.59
